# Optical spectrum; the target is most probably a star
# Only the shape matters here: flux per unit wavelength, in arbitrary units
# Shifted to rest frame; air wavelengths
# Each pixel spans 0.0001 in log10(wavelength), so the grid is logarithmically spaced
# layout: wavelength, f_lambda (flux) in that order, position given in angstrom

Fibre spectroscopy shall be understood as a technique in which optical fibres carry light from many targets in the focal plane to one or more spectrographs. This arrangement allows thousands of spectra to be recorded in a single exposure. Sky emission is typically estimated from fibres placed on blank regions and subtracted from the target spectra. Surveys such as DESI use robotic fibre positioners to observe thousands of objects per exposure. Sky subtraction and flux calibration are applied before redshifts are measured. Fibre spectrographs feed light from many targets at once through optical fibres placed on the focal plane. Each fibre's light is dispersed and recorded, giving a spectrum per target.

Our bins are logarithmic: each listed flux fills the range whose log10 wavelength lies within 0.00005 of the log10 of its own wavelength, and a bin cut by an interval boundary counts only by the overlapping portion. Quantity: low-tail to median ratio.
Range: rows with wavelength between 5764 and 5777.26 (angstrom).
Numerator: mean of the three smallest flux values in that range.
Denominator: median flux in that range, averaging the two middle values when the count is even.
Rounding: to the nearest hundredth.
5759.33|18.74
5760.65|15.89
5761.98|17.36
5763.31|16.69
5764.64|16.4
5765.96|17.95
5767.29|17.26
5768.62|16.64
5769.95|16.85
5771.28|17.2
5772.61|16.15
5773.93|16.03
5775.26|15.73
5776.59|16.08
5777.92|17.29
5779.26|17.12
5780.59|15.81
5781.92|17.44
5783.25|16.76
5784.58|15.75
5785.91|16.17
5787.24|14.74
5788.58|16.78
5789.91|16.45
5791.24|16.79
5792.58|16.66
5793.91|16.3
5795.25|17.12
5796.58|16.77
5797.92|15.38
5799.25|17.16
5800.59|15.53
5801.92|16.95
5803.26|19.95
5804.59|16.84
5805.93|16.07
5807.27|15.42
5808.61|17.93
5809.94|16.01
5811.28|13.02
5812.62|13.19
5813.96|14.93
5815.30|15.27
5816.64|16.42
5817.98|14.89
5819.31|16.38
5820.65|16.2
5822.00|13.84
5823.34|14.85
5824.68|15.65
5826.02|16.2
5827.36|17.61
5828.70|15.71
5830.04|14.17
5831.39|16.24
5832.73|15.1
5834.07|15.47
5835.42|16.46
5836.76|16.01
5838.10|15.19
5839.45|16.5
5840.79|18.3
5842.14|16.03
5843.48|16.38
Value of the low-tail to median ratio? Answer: 0.97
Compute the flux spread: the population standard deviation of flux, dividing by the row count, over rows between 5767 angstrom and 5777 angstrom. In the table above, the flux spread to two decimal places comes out 0.54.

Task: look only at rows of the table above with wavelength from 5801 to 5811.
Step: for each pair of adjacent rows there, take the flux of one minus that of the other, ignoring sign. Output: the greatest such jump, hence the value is 3.1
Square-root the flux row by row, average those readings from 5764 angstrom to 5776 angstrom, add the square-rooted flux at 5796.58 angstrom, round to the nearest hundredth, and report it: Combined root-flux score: 8.18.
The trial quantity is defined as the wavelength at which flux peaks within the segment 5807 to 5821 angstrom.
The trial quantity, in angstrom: 5808.61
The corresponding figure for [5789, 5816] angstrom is 5803.26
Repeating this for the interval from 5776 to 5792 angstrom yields 5781.92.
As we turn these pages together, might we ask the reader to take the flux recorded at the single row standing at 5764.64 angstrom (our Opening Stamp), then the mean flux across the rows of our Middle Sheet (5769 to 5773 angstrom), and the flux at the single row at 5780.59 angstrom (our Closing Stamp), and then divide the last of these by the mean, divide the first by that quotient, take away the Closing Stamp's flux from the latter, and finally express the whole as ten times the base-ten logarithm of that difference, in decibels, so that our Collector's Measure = 1.9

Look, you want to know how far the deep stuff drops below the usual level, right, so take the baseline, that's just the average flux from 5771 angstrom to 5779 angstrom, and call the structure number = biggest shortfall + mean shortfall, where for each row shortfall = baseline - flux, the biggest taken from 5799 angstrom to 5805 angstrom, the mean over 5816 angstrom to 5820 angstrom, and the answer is 1.4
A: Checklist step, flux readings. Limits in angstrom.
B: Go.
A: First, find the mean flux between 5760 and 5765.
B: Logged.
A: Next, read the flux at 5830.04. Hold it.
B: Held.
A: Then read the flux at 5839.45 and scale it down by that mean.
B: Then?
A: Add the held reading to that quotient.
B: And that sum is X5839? 15.2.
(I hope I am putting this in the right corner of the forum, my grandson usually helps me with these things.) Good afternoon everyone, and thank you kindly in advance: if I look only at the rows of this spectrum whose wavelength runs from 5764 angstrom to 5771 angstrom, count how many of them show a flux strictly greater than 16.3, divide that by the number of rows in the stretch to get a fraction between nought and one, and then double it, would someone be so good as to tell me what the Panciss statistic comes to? 2.0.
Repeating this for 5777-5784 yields 1.6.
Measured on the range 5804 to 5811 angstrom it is 0.8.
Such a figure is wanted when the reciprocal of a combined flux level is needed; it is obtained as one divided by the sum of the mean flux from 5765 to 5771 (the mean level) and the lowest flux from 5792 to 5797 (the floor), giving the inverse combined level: 0.0299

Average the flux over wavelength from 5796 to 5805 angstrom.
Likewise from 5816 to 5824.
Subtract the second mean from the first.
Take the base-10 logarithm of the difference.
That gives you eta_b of 0.18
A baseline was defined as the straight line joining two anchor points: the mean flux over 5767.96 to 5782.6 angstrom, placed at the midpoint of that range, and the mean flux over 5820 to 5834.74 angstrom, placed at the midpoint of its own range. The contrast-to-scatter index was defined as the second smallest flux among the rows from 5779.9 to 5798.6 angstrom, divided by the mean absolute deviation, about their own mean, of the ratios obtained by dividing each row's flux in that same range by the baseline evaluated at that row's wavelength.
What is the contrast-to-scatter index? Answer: 428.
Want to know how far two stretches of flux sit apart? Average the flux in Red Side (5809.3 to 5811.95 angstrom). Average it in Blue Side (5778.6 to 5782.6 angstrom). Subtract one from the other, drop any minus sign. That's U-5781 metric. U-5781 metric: 2.3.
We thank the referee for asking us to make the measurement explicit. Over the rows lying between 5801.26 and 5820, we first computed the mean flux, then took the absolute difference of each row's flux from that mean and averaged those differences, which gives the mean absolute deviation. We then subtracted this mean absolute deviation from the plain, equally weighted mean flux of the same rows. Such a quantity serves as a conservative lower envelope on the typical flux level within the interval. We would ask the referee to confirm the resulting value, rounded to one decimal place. 14.7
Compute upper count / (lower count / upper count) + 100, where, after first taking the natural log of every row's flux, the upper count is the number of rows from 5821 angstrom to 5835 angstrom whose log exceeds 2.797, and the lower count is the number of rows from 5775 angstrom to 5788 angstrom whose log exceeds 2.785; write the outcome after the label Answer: 100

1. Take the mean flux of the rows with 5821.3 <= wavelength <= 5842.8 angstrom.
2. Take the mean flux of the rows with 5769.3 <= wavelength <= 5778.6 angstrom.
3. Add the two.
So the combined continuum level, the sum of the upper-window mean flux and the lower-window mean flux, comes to 32.3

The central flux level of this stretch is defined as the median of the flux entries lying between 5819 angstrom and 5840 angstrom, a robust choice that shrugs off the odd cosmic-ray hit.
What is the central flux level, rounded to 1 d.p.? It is 15.9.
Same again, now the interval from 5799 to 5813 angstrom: 16.1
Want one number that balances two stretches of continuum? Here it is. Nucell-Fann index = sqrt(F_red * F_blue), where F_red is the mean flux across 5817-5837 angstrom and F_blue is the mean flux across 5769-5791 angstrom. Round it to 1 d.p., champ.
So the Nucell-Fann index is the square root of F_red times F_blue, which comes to 16.0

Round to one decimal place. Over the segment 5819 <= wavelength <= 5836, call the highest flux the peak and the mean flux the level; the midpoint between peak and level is 16.6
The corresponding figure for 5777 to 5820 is 18.1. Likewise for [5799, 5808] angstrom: 18.4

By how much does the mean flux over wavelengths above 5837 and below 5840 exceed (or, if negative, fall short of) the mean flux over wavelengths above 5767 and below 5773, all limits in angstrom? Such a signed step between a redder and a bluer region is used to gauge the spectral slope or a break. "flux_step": -1.0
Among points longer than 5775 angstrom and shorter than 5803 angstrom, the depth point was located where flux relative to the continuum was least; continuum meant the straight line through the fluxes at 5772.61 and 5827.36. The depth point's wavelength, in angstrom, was 5787.24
